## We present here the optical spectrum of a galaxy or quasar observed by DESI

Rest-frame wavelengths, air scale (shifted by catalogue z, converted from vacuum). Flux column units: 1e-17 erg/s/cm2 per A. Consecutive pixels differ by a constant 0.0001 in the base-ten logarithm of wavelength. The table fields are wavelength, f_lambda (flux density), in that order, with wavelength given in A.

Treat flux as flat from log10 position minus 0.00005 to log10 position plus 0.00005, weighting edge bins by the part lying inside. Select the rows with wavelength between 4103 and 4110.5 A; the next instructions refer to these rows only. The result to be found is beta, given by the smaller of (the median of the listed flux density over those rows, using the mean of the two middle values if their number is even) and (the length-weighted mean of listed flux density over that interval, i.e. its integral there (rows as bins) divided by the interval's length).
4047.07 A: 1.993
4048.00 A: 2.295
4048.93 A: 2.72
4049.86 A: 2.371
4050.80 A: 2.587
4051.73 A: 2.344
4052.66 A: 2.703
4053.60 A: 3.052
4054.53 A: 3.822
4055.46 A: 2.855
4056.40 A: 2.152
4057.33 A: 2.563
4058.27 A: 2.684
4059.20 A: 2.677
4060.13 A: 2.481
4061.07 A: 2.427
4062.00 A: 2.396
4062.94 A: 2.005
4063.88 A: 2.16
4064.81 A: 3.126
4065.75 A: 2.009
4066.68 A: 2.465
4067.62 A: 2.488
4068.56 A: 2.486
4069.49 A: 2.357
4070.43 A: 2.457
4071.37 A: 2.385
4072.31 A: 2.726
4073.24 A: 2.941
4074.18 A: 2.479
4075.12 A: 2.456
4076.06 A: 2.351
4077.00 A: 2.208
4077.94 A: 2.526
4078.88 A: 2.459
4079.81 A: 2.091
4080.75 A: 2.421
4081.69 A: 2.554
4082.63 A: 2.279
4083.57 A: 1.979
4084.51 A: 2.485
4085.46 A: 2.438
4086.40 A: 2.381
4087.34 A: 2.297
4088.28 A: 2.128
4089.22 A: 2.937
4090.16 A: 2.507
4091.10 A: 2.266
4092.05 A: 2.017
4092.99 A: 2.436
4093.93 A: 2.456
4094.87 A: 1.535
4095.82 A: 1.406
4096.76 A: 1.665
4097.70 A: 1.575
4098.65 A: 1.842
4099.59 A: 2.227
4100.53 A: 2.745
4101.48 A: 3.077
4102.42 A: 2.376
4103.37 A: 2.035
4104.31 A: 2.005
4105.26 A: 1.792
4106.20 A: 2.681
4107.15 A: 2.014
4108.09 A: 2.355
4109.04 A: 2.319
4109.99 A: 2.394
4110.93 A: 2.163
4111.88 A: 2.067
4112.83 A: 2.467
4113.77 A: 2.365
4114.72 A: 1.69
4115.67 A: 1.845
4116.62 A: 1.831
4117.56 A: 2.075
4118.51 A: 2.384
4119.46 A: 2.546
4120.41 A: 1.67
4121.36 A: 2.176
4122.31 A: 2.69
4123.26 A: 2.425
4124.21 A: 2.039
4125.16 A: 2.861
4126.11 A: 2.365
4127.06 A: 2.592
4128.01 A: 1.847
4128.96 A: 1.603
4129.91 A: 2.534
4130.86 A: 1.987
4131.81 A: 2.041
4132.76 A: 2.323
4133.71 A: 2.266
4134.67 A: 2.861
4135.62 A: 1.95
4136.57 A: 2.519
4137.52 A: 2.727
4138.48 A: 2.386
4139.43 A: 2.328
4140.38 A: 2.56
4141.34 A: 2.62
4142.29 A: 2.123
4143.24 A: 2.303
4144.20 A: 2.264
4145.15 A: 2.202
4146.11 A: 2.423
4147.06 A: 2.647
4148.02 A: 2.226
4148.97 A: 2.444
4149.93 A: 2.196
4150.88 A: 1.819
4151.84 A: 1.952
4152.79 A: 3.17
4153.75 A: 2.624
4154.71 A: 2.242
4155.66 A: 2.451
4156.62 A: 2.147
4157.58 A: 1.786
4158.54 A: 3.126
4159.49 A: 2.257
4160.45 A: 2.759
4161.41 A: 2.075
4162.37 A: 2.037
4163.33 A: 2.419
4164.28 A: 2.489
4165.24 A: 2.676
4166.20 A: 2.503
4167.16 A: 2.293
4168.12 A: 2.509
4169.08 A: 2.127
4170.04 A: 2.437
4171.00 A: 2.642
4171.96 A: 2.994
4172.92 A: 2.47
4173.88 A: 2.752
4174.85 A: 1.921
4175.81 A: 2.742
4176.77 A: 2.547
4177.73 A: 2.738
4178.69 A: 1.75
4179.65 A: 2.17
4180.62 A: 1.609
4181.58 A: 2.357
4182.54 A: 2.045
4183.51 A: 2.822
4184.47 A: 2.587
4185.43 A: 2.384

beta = 2.18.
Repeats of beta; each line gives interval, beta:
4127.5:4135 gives 2.15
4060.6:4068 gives 2.38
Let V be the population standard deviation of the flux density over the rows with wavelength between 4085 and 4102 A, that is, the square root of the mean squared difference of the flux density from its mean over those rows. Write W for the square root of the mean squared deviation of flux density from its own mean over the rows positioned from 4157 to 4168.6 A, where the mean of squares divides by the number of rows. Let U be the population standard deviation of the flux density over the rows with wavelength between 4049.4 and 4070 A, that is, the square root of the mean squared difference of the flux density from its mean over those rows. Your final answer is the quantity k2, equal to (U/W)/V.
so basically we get 2.5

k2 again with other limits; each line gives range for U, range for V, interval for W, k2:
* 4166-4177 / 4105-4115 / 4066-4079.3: 5.8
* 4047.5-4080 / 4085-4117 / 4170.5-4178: 3.0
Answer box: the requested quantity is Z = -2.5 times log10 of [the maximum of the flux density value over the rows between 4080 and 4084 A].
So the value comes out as -1.02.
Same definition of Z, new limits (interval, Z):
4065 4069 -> -0.99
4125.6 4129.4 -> -1.03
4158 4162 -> -1.24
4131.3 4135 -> -1.14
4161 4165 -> -0.99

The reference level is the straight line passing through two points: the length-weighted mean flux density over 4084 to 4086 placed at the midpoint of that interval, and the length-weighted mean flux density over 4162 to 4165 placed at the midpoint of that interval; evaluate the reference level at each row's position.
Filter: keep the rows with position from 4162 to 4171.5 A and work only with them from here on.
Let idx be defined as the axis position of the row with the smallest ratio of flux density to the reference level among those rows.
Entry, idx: 4162.37 A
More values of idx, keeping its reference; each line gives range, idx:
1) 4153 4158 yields 4157.58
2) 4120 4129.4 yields 4128.96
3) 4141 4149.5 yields 4142.29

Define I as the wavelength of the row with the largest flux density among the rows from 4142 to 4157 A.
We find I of 4152.79 A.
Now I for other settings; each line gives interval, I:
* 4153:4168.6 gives 4158.54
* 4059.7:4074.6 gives 4064.81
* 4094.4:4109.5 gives 4101.48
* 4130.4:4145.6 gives 4134.67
